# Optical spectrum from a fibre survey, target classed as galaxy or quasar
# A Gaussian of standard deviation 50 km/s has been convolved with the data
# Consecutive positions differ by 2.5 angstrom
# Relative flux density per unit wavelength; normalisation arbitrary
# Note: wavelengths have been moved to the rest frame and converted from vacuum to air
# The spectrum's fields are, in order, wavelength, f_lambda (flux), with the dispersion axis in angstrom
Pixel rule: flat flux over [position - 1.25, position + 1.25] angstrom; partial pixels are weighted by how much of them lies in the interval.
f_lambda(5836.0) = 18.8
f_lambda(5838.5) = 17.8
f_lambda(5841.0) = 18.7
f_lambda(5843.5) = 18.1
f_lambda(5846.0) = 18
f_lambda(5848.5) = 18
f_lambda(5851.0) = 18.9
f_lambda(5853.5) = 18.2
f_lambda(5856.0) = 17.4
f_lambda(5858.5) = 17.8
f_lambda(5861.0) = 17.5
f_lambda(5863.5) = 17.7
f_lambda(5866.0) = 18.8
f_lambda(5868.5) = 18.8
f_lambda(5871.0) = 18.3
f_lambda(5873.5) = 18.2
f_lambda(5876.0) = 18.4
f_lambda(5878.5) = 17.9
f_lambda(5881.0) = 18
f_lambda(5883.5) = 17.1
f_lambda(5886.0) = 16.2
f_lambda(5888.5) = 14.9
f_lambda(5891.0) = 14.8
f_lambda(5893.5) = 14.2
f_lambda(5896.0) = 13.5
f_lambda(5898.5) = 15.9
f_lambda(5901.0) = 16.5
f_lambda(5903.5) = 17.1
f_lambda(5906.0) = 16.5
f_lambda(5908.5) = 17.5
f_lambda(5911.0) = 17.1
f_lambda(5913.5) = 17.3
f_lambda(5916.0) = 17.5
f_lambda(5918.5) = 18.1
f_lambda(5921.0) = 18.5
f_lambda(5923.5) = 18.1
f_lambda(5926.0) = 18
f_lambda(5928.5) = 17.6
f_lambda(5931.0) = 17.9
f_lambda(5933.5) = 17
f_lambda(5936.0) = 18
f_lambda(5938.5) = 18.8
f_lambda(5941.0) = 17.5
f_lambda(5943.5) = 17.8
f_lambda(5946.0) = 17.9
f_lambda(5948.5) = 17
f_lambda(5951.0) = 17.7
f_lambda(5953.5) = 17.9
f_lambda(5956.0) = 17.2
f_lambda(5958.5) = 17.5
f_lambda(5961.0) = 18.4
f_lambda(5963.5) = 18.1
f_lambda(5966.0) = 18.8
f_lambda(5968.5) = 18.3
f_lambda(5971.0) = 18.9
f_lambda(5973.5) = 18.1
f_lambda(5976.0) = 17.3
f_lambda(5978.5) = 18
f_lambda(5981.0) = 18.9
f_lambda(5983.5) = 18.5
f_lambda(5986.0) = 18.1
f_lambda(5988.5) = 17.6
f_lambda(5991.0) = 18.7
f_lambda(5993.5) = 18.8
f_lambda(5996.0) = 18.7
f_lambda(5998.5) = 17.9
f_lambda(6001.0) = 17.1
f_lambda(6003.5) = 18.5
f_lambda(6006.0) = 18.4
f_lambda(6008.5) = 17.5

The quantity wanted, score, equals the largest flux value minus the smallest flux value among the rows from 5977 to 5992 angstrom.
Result 1.3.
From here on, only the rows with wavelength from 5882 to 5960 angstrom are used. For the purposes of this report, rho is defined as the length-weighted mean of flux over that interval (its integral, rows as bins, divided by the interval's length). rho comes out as 17.1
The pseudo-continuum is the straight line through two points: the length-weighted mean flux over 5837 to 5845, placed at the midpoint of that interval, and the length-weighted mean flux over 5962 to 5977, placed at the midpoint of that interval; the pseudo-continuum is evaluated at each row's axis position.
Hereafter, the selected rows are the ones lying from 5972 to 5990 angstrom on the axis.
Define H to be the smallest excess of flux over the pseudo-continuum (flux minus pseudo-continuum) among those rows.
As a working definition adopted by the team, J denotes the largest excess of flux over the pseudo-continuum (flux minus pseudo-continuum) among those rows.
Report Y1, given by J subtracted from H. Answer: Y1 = -1.60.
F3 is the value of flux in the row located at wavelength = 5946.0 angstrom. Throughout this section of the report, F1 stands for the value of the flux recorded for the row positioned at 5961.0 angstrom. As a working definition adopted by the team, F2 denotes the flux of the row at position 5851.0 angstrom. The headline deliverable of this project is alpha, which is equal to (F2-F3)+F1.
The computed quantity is 19.4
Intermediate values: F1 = 18.4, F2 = 18.9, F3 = 17.9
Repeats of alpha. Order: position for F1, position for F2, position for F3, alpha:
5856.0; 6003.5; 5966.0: 17.1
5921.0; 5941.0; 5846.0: 18.0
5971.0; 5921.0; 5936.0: 19.4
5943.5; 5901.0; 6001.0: 17.2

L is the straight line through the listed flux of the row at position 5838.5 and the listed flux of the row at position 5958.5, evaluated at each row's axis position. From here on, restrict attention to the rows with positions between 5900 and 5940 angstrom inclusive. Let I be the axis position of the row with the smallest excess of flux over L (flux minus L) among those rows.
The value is 5901.0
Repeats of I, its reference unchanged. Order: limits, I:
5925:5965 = 5933.5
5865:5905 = 5896.0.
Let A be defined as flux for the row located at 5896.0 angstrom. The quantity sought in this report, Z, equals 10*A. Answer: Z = 135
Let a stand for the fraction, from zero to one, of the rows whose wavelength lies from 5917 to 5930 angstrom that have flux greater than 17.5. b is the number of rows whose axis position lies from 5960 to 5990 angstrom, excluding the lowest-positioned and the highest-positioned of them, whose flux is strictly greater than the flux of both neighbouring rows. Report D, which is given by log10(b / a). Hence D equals 0.48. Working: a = 1.00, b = 3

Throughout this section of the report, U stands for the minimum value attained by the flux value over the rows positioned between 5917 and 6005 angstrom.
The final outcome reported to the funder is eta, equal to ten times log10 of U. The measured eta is 12.3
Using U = 17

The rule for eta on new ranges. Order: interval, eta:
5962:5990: 12.4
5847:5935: 11.3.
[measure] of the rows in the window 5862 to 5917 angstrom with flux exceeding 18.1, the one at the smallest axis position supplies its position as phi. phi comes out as 5866.0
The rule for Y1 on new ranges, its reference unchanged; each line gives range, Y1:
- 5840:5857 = -1.50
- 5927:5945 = -1.80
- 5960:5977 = -1.60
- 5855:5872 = -1.40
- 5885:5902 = -3.00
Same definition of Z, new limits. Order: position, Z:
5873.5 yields 182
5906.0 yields 165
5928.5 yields 176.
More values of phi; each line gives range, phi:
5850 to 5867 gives 5851.0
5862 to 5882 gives 5866.0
